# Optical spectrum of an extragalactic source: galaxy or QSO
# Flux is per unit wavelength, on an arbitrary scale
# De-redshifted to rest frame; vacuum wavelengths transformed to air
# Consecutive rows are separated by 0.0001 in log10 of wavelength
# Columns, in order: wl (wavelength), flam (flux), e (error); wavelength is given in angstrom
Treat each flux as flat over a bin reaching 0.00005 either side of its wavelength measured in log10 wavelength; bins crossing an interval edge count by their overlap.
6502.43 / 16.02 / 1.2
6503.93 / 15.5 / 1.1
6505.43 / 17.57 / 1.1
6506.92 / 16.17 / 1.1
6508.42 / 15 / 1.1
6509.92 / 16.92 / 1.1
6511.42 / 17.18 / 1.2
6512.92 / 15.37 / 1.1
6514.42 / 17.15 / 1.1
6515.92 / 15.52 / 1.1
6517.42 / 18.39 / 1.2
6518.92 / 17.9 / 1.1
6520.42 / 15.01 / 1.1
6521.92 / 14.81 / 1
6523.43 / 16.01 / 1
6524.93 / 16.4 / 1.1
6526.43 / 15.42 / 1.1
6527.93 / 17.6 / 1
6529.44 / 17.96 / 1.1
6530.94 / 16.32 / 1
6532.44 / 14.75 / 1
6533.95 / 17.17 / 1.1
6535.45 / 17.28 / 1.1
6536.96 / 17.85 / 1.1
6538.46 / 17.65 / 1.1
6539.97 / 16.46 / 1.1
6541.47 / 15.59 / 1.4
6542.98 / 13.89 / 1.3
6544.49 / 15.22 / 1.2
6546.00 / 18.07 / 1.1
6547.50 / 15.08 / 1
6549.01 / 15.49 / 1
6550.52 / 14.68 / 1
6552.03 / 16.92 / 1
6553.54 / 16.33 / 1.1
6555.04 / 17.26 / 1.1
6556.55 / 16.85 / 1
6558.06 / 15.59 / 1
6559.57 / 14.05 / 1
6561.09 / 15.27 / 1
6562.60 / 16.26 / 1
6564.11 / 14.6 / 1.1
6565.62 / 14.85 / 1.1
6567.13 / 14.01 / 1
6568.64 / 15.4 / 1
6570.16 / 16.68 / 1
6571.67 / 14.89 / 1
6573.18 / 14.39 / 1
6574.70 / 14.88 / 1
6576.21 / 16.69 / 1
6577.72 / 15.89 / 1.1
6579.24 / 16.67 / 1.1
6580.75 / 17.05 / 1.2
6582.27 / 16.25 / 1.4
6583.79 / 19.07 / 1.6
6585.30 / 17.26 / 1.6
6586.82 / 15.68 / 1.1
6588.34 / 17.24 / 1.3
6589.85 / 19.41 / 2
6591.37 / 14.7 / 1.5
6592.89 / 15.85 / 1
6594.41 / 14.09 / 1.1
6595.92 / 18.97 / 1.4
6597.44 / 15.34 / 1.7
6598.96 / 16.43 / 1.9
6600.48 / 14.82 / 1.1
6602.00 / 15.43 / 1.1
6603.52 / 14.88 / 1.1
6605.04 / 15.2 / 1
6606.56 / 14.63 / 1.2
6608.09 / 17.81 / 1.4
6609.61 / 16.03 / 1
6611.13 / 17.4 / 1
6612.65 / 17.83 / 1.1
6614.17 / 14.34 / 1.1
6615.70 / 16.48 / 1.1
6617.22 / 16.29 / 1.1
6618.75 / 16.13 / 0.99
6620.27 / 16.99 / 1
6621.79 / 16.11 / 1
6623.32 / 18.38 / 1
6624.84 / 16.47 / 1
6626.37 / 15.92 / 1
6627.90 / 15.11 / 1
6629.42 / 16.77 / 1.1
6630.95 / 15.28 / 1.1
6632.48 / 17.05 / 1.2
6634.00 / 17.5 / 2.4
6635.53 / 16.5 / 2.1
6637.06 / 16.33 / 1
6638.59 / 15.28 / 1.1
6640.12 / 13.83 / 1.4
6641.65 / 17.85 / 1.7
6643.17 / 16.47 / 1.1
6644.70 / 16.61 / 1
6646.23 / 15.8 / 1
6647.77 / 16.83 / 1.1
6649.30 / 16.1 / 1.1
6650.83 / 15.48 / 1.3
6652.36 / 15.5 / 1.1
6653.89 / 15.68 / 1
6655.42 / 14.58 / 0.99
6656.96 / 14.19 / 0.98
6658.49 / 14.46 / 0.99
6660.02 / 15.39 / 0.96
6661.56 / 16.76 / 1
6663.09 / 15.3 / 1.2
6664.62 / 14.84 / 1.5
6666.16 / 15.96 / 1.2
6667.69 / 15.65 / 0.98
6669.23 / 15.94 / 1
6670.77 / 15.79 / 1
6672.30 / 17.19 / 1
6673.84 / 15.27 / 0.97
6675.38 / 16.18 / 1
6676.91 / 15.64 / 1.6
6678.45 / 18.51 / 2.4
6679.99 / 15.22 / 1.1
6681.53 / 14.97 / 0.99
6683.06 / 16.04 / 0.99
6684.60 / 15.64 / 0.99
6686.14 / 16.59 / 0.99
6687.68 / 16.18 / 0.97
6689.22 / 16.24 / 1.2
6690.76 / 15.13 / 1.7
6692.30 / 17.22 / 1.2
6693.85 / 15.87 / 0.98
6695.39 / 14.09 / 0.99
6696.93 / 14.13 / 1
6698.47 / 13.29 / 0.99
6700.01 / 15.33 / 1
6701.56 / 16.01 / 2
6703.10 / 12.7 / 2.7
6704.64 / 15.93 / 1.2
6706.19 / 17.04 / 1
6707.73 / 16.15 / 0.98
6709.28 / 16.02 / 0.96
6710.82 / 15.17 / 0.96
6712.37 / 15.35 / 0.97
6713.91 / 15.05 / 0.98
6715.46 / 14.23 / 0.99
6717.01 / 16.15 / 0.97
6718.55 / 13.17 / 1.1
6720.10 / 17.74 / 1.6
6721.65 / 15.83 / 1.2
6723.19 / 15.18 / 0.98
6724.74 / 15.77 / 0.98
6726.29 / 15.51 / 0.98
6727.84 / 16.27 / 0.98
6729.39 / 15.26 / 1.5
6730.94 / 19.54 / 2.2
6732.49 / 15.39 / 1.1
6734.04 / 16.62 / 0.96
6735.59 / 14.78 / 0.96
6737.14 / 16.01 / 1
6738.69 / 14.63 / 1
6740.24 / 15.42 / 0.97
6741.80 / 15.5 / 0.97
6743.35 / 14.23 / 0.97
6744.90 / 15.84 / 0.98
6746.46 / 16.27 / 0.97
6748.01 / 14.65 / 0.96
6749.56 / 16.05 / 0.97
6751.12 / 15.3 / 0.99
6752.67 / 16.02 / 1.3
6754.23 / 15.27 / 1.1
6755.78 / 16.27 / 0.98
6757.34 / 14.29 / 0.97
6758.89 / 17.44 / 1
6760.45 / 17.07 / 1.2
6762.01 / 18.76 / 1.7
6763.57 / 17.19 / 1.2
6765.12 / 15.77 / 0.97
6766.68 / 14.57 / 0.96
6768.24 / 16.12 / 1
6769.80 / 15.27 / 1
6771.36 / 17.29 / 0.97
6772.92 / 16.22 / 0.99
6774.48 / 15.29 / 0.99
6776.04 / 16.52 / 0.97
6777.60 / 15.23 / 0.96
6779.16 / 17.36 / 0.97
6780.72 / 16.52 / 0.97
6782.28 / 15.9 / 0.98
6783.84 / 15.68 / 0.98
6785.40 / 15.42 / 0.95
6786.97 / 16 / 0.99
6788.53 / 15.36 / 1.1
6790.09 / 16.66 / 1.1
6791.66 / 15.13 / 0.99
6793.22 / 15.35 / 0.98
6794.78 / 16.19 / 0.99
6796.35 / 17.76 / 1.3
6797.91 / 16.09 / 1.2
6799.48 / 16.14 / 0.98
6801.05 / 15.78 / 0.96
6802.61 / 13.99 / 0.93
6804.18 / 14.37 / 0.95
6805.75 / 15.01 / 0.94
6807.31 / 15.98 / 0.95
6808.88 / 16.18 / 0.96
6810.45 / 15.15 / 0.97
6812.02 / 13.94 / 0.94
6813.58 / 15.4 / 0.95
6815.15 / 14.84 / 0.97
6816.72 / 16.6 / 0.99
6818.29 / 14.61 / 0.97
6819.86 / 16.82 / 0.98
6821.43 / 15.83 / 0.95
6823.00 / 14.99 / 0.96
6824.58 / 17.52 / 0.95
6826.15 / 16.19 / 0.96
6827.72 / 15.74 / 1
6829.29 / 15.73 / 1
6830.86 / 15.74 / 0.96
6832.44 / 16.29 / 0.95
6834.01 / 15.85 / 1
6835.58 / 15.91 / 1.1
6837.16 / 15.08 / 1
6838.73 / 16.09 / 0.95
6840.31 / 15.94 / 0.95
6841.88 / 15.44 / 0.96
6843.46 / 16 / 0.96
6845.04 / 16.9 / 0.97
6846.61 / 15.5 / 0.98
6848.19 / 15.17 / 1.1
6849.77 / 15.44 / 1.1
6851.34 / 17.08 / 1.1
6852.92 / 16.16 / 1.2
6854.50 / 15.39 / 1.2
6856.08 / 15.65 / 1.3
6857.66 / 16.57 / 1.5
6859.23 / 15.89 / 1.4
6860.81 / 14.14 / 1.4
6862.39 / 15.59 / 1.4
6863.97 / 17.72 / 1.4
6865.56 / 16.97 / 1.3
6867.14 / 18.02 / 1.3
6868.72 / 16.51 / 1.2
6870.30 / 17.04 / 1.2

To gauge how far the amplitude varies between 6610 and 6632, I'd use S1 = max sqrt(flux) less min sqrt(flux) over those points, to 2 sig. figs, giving 0.50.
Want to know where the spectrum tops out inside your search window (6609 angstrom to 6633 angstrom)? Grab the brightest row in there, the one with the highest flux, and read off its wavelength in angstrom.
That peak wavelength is 6623.32 angstrom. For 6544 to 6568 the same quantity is 6546.00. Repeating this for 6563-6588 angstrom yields 6583.79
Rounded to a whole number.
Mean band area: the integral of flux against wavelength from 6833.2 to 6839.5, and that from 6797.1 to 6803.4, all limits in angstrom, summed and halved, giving 98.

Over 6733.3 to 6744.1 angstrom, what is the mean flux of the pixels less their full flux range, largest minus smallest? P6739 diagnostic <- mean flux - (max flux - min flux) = 12.9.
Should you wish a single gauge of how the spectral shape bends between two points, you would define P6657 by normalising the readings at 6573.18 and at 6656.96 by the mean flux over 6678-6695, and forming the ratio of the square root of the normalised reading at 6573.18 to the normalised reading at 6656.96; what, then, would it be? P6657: 1.07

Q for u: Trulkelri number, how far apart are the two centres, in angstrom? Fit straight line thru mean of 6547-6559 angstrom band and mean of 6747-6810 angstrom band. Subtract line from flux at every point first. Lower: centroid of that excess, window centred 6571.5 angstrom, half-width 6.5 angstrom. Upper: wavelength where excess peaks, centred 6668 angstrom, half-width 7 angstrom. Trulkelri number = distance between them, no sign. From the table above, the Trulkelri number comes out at 102.7 angstrom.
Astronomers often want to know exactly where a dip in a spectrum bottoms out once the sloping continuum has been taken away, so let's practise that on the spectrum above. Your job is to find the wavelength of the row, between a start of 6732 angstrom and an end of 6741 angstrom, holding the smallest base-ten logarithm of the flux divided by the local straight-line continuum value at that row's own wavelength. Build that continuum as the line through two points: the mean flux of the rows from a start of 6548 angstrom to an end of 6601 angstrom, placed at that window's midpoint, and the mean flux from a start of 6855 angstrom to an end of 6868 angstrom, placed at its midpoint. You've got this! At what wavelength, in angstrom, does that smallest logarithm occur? 6738.69 angstrom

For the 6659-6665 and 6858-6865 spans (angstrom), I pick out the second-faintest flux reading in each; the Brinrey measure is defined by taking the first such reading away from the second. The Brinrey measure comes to 0.3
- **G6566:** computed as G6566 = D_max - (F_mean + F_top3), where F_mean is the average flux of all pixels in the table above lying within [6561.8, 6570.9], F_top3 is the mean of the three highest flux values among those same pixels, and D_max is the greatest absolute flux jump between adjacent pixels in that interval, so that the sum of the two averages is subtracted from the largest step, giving -29.8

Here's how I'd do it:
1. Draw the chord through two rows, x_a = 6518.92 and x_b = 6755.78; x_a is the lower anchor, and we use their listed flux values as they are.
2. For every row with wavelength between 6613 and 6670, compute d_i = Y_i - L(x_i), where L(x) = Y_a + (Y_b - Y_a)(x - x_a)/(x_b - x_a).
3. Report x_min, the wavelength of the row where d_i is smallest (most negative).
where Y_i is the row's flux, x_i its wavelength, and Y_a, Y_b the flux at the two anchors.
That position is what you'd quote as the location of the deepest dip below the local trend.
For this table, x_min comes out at 6640.12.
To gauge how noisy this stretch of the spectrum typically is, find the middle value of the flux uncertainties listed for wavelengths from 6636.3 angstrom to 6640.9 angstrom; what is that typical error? 1.10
